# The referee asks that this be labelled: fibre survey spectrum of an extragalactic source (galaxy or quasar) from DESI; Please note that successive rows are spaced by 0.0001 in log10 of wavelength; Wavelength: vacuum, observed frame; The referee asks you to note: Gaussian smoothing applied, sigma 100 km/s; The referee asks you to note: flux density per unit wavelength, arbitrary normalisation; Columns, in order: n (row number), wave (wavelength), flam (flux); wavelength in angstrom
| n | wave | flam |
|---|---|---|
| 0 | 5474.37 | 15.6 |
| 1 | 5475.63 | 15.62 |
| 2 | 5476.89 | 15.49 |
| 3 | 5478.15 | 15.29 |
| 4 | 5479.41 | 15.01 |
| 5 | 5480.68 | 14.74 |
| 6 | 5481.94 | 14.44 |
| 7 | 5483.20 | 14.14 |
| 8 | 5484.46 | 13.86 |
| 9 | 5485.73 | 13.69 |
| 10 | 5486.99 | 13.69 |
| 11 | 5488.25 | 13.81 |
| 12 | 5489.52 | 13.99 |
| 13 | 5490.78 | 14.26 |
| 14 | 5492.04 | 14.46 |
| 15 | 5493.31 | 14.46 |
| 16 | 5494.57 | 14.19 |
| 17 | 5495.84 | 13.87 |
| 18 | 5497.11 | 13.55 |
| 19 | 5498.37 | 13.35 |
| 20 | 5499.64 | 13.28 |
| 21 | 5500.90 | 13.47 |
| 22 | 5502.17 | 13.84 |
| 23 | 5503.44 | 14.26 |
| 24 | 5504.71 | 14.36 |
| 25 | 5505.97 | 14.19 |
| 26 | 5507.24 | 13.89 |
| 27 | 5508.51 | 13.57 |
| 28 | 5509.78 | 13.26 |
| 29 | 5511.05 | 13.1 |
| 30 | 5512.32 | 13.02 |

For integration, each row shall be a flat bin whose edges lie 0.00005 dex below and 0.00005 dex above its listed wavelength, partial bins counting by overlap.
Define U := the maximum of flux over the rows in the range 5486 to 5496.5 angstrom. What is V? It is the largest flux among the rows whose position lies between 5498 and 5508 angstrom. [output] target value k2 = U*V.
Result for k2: 208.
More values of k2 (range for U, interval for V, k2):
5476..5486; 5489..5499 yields 224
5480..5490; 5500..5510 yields 212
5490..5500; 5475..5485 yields 226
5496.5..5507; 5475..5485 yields 224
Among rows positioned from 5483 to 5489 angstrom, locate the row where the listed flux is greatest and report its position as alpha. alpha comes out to 5483.20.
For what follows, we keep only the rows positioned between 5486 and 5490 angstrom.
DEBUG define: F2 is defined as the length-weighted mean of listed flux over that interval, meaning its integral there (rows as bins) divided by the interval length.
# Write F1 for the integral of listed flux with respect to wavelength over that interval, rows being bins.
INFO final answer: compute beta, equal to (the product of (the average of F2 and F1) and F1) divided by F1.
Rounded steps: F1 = 55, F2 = 13.8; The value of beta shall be 35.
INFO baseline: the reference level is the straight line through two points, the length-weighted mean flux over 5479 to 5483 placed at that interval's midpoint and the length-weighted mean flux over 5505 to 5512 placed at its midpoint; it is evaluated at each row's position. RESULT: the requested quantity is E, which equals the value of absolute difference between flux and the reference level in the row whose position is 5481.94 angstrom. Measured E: 0.16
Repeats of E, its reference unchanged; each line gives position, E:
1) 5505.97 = 0.48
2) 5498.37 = 0.64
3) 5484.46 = 0.65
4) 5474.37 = 0.72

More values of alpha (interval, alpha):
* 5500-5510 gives 5504.71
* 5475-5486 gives 5475.63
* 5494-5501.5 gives 5494.57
